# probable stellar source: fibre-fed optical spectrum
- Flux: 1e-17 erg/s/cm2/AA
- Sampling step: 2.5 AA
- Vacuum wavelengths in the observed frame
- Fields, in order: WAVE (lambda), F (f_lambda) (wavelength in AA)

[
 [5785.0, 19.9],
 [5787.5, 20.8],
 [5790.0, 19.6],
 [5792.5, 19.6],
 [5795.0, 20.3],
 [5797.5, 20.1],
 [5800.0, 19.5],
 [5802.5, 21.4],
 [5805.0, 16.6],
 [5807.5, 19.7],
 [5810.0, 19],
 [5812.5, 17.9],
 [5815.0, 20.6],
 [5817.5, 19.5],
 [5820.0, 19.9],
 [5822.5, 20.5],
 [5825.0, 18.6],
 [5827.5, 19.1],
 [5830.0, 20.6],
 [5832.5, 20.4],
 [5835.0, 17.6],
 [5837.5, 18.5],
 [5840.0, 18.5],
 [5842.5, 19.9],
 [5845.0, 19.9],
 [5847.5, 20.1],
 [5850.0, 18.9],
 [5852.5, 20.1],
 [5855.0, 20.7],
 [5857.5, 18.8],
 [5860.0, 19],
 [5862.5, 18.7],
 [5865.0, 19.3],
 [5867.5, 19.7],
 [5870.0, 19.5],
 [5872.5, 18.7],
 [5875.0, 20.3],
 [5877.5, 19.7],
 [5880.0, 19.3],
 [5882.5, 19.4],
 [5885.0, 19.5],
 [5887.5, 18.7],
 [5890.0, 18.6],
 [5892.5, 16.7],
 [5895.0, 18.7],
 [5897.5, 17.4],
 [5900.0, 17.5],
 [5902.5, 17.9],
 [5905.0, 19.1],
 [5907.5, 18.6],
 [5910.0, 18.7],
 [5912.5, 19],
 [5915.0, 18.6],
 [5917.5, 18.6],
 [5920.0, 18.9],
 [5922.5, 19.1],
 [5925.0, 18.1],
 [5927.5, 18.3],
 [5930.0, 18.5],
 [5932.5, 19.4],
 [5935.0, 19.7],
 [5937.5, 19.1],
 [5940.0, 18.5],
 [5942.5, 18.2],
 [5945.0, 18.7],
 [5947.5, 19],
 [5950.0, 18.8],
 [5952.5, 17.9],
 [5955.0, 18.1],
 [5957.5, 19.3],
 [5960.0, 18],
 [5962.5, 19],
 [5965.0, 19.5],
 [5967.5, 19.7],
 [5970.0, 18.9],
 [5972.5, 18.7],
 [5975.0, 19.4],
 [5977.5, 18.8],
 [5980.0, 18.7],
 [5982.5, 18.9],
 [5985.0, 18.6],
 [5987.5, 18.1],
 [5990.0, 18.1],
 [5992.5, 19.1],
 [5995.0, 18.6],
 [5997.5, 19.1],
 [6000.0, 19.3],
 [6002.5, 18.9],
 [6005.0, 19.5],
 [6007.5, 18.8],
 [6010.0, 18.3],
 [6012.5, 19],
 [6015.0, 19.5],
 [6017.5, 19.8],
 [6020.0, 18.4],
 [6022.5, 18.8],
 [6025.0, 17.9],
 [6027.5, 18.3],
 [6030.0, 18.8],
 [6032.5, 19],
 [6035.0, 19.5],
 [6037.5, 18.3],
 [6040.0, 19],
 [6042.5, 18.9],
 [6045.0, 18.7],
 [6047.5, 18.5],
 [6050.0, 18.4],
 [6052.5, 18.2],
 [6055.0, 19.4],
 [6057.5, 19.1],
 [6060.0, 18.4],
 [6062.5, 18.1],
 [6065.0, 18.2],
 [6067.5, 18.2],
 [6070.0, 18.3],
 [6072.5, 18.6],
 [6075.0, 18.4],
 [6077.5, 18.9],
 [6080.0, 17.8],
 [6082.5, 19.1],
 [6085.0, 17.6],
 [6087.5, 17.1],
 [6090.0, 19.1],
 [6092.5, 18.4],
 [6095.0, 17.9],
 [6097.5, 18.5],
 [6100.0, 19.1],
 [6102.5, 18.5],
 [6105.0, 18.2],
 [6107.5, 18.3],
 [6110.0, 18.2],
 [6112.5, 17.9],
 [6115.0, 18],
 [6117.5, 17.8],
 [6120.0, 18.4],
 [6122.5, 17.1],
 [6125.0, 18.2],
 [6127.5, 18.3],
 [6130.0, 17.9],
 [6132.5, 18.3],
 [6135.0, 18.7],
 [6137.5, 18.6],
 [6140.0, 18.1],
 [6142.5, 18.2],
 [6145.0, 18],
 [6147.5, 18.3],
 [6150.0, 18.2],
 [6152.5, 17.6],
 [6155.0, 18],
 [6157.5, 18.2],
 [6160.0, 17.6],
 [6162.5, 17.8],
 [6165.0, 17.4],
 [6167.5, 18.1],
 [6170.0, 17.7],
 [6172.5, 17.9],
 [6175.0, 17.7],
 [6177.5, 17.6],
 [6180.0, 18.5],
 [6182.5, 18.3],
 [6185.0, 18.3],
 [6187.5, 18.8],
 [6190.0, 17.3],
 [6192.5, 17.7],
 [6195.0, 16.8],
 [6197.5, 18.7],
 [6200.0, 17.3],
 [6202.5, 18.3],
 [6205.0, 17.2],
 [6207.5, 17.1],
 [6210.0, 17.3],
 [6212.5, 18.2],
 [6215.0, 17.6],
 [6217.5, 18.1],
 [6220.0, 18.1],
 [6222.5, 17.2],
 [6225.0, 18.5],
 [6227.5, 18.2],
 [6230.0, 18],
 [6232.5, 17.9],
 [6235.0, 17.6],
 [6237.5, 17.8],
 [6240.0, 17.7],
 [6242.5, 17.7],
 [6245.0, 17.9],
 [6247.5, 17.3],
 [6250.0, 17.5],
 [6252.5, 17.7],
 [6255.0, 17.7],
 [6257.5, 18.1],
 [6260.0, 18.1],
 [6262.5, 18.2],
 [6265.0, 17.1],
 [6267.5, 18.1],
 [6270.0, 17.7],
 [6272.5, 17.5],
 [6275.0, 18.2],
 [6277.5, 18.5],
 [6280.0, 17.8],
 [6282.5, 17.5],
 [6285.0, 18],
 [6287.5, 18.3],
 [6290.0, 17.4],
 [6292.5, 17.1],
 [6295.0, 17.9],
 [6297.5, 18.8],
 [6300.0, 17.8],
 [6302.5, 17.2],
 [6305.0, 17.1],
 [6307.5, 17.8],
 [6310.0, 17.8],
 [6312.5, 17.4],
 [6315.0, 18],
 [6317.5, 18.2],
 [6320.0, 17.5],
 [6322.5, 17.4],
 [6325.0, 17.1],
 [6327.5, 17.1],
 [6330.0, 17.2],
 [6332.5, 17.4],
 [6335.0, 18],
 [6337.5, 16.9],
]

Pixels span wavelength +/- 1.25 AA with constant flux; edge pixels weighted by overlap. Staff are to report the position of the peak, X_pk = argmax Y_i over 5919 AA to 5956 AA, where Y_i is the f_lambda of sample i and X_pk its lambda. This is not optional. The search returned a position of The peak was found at 5935.0 AA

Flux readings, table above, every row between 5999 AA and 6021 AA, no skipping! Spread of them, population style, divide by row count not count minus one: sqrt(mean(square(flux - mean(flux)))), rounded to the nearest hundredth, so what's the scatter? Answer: 0.48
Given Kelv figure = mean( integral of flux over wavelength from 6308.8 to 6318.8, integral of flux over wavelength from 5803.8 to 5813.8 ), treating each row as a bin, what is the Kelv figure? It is 181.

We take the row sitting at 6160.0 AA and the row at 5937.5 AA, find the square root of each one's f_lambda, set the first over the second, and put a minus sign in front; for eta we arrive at -0.96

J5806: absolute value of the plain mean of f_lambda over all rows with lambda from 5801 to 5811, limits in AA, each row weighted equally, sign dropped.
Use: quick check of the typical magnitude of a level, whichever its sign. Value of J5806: 19.2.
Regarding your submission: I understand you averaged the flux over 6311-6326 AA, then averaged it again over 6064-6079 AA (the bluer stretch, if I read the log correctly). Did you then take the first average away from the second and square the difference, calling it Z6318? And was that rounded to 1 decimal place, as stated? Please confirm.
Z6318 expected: 0.7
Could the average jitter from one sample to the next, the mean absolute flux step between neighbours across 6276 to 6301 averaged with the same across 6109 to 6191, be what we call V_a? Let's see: 0.52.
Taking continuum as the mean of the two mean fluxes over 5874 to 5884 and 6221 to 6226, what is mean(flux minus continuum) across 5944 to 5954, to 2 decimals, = -0.16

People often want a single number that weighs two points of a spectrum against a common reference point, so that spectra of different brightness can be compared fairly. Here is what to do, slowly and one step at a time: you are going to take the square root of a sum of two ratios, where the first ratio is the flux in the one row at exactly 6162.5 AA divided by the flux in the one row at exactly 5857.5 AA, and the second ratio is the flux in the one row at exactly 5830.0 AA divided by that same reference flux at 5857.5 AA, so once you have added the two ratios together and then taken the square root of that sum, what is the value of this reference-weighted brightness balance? 1.43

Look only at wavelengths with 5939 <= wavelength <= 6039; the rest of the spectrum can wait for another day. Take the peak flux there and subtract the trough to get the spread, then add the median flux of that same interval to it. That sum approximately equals 20.7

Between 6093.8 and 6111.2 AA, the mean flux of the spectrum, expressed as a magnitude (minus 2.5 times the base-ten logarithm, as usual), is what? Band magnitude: -3.161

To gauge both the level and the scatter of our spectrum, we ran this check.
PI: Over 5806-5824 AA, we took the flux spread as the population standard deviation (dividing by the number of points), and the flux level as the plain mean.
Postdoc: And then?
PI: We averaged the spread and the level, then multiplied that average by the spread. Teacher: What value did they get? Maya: 8.8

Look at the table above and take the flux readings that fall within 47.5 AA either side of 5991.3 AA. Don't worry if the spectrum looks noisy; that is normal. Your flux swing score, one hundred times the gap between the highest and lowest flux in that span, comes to 190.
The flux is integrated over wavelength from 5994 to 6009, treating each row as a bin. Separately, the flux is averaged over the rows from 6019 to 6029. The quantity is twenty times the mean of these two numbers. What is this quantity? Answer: 3038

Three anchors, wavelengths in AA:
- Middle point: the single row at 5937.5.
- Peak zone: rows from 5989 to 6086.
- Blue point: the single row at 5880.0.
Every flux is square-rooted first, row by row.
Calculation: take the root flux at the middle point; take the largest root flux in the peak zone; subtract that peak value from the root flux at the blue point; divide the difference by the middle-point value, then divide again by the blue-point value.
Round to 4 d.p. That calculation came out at -0.0029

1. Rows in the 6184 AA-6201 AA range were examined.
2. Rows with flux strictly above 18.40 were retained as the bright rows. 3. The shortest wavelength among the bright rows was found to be 6187.5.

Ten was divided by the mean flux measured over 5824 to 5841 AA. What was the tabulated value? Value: 0.525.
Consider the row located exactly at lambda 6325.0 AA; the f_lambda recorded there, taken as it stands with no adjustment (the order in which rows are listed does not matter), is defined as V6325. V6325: 17.1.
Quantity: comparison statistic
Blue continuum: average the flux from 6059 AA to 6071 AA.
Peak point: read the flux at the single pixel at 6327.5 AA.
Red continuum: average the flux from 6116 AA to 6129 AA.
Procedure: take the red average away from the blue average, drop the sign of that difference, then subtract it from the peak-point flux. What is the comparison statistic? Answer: 16.8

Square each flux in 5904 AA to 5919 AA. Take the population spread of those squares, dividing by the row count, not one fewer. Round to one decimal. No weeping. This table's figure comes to 7.7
